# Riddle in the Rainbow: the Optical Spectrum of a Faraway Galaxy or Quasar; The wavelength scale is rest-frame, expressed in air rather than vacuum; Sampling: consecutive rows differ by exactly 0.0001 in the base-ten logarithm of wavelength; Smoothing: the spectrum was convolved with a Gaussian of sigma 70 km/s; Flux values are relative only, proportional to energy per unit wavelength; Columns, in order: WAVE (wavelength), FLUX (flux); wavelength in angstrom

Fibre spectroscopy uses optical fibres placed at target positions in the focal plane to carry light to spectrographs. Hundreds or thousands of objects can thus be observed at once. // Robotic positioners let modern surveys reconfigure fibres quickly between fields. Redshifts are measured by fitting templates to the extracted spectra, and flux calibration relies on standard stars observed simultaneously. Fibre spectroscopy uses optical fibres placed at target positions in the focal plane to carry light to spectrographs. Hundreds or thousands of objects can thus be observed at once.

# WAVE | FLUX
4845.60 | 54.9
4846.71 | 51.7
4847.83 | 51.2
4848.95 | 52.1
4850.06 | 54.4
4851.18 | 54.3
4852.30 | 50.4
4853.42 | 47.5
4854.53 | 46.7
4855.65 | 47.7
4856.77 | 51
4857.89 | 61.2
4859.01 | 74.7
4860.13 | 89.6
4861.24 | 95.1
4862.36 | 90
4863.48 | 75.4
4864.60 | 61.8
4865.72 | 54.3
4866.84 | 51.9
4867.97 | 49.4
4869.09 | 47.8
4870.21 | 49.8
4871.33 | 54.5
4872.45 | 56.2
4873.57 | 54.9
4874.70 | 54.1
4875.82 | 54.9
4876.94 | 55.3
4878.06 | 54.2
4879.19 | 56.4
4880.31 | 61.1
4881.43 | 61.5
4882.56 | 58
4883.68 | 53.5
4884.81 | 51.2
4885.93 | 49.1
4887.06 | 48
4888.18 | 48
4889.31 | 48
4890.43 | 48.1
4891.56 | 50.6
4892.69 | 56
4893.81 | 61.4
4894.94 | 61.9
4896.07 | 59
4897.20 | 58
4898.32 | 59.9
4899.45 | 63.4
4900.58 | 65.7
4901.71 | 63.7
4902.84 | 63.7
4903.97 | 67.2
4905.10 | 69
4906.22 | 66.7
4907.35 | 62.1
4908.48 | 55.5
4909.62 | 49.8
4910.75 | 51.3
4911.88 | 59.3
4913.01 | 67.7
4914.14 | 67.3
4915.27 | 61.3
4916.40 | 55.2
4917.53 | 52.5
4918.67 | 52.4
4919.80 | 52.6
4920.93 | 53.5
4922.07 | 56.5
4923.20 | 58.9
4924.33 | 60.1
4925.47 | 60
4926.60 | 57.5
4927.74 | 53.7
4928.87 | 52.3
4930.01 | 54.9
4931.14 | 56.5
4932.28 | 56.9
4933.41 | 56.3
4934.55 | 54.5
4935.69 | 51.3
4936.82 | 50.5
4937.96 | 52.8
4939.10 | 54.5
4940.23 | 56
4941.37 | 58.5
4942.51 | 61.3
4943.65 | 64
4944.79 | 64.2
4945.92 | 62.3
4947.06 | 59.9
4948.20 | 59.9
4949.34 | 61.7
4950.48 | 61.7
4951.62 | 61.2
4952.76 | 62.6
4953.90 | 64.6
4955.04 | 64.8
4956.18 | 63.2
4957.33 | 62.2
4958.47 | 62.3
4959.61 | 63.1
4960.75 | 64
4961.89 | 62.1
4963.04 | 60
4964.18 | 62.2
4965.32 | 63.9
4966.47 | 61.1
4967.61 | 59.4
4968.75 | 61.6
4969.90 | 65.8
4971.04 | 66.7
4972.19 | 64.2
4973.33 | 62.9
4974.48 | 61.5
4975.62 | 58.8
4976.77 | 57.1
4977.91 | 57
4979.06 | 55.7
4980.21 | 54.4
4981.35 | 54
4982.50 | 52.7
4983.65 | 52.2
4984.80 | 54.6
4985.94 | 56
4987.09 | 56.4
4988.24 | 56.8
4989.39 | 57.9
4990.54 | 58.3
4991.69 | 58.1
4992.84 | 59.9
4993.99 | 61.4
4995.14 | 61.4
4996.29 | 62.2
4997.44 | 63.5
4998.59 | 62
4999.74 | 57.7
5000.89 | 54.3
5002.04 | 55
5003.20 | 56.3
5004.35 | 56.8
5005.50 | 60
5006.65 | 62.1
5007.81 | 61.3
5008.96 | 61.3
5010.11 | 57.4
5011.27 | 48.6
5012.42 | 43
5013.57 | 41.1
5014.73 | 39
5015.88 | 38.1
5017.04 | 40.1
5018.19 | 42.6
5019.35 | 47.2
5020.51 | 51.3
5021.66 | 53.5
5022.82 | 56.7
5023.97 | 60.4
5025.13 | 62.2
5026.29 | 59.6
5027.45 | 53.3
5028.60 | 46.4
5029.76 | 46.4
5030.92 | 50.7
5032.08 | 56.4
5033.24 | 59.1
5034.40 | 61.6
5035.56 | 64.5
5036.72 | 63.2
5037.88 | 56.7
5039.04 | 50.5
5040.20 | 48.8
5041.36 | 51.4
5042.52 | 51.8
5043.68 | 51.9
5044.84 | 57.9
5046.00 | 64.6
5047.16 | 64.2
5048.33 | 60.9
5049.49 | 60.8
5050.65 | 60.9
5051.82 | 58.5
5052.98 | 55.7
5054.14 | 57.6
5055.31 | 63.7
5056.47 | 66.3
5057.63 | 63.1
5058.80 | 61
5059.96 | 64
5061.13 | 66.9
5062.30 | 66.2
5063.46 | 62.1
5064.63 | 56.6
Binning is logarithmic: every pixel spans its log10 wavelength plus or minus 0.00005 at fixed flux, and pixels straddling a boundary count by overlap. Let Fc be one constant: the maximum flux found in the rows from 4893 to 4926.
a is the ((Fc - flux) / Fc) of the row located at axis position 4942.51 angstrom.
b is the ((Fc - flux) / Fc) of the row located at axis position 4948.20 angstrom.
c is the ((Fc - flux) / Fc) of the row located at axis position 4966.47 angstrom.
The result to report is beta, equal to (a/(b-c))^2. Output 41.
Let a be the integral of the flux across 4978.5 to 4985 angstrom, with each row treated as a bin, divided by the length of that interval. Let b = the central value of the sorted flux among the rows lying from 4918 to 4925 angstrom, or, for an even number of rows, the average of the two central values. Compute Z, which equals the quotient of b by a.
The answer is 1.02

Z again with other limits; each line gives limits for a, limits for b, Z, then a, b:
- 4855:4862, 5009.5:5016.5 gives 0.60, 70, 42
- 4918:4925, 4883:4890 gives 0.87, 56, 49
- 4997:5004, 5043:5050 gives 1.05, 58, 61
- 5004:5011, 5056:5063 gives 1.10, 59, 65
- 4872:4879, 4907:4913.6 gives 1.04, 55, 57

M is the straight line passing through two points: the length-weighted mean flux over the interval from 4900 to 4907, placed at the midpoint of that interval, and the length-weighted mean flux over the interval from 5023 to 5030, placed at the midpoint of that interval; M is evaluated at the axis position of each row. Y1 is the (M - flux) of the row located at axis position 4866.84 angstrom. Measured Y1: 17.2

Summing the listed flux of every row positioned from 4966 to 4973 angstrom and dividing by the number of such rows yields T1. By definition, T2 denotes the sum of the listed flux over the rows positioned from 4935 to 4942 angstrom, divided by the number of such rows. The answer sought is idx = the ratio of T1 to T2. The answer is 1.17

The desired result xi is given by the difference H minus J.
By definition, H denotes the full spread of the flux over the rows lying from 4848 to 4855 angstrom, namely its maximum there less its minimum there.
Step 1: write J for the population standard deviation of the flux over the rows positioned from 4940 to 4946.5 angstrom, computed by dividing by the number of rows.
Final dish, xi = 4.7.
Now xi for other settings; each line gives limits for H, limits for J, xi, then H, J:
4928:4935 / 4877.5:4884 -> 1.5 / 5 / 3.1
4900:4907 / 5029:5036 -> -0.9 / 5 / 6.2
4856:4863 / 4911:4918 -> 38.4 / 44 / 5.7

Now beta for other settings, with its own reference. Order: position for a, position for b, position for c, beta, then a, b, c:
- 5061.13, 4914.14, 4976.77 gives 0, 0.03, 0.02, 0.17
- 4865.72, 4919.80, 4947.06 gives 4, 0.21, 0.24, 0.13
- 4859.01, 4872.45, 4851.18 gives 9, -0.08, 0.19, 0.21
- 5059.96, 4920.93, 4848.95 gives 13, 0.07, 0.22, 0.24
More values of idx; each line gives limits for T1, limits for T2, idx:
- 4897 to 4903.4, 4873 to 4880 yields 1.14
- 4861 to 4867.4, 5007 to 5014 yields 1.37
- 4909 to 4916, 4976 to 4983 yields 1.08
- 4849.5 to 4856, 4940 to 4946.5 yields 0.82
